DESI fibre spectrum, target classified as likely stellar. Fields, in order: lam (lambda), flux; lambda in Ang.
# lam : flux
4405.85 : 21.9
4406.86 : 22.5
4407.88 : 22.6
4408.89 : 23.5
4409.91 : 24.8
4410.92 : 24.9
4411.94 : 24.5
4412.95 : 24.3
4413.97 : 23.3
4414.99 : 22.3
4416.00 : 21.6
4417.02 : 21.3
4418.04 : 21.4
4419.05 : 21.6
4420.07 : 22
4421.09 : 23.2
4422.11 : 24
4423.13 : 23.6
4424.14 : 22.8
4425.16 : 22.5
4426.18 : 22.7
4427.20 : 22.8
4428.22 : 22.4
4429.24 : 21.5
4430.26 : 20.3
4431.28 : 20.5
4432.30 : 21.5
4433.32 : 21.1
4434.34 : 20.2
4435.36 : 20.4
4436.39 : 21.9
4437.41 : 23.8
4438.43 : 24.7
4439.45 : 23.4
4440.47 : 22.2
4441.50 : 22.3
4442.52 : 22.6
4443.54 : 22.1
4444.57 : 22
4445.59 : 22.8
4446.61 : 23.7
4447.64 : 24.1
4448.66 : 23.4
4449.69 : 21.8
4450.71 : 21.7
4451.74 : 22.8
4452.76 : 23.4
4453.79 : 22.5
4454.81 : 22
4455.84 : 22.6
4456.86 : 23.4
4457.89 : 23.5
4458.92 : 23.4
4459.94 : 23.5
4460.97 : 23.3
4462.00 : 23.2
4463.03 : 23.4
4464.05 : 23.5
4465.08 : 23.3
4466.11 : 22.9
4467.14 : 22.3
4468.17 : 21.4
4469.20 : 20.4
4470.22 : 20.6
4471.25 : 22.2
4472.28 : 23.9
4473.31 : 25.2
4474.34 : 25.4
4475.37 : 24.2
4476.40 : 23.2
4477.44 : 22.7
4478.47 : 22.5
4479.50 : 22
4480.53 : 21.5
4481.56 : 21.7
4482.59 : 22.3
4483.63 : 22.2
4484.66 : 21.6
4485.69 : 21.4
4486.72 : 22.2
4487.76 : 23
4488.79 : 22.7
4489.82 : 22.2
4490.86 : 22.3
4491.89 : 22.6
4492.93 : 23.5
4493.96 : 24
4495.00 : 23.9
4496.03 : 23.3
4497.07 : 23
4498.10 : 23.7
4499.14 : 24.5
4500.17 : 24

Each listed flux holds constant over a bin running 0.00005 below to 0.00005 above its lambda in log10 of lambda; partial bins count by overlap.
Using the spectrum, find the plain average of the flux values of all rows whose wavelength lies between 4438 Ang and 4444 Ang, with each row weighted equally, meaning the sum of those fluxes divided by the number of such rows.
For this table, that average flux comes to 22.88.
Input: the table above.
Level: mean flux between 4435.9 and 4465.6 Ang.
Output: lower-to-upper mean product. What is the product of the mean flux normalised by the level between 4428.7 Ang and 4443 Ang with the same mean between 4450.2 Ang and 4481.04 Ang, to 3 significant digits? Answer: 0.948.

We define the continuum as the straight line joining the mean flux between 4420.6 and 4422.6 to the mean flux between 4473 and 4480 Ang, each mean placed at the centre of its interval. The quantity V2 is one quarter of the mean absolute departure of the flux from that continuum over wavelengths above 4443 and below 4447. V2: 0.25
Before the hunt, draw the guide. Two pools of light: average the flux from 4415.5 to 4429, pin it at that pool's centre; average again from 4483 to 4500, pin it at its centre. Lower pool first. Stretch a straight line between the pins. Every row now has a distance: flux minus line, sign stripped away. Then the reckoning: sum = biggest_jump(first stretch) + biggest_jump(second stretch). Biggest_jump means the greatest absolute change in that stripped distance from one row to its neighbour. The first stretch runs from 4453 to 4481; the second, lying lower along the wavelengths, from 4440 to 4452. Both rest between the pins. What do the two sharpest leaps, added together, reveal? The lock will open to 2.5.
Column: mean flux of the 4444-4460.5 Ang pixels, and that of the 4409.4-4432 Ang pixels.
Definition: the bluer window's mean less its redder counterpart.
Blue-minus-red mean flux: -0.3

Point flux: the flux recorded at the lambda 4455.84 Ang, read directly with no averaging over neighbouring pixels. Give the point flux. 22.6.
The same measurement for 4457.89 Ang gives 23.5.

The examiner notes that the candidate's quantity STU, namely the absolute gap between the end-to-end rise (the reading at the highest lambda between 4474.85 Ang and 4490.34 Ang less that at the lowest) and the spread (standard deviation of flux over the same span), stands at 2.7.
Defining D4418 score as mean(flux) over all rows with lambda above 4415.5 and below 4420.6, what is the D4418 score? 21.6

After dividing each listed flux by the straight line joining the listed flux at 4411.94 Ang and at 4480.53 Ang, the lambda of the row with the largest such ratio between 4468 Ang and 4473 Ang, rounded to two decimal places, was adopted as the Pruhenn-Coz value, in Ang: 4472.28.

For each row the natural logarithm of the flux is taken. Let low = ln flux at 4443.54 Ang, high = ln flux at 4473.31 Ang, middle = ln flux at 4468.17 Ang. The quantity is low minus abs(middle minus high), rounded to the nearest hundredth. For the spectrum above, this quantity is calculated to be 2.93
